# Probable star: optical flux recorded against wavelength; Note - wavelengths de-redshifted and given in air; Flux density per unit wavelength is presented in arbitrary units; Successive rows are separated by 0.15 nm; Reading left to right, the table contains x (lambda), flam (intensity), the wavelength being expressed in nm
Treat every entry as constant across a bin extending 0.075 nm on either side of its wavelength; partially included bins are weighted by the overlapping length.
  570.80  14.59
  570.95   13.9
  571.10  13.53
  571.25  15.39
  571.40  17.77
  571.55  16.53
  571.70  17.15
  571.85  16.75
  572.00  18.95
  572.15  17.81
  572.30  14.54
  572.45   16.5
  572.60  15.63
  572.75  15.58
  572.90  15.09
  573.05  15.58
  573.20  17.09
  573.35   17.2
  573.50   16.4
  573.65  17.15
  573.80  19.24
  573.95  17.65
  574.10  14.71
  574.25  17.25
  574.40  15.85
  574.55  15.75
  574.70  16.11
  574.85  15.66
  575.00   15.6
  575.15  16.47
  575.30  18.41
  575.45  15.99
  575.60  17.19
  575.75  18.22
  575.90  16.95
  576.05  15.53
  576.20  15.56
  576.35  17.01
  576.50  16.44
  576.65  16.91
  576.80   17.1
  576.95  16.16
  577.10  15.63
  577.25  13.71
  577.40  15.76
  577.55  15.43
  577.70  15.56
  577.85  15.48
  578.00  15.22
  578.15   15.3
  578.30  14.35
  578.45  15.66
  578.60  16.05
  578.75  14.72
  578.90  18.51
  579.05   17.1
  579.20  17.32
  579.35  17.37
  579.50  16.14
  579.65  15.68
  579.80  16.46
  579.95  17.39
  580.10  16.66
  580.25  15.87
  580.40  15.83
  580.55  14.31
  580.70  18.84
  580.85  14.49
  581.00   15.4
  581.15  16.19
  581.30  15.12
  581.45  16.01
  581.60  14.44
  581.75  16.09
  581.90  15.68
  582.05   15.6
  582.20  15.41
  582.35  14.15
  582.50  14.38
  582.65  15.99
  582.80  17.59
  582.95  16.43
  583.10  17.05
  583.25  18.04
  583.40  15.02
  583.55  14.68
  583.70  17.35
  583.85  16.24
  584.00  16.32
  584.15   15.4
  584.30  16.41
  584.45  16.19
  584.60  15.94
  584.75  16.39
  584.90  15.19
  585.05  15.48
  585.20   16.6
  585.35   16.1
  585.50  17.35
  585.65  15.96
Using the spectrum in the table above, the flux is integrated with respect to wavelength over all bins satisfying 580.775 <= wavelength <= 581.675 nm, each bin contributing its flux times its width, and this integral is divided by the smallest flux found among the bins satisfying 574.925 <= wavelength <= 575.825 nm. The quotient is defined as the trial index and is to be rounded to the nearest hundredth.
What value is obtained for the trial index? 0.88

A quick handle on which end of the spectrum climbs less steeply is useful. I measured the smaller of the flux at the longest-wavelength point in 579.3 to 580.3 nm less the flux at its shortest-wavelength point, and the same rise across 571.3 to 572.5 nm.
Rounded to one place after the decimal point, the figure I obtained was -1.5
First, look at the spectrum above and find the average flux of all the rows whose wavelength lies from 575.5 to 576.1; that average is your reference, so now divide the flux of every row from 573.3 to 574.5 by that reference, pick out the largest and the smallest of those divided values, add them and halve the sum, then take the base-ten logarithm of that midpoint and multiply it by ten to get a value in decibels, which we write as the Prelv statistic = 0.00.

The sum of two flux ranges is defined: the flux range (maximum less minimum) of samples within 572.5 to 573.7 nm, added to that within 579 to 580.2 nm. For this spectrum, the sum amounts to 4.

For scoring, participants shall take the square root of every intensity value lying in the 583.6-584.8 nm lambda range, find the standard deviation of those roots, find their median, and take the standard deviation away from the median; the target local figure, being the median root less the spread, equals 3.97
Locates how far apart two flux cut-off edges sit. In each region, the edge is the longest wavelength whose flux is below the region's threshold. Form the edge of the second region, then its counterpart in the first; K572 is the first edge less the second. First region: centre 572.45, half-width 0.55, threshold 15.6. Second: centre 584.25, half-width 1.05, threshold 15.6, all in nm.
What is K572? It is -12.15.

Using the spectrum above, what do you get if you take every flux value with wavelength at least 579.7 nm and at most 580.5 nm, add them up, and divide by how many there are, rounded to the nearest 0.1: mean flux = 16.4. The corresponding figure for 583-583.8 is 16.4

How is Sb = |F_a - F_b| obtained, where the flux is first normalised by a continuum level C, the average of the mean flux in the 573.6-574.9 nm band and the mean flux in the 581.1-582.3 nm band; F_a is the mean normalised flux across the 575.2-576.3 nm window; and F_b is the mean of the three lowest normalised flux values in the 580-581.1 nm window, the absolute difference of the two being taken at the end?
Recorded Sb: 0.13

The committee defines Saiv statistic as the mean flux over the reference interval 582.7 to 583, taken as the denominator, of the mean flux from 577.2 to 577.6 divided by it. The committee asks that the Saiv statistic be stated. 0.88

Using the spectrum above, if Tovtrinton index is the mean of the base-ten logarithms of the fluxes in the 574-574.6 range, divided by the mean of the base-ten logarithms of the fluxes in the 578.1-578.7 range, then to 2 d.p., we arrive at 1.01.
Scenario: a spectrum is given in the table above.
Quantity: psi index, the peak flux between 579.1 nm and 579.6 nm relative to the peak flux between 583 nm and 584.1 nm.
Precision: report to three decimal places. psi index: 0.963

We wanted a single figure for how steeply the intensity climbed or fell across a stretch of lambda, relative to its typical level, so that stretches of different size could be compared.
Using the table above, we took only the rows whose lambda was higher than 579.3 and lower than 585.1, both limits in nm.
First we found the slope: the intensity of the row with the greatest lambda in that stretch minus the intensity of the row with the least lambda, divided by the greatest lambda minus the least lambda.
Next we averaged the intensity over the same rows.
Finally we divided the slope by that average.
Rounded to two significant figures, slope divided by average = -0.021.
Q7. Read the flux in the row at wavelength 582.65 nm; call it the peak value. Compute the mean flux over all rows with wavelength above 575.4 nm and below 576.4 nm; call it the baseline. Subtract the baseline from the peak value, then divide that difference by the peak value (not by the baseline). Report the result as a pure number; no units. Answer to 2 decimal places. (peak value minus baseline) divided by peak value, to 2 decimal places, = -0.04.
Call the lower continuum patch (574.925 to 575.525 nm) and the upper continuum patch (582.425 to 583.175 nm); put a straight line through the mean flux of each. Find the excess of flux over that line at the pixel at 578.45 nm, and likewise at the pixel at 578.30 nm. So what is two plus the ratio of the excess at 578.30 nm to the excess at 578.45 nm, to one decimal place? 4.6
